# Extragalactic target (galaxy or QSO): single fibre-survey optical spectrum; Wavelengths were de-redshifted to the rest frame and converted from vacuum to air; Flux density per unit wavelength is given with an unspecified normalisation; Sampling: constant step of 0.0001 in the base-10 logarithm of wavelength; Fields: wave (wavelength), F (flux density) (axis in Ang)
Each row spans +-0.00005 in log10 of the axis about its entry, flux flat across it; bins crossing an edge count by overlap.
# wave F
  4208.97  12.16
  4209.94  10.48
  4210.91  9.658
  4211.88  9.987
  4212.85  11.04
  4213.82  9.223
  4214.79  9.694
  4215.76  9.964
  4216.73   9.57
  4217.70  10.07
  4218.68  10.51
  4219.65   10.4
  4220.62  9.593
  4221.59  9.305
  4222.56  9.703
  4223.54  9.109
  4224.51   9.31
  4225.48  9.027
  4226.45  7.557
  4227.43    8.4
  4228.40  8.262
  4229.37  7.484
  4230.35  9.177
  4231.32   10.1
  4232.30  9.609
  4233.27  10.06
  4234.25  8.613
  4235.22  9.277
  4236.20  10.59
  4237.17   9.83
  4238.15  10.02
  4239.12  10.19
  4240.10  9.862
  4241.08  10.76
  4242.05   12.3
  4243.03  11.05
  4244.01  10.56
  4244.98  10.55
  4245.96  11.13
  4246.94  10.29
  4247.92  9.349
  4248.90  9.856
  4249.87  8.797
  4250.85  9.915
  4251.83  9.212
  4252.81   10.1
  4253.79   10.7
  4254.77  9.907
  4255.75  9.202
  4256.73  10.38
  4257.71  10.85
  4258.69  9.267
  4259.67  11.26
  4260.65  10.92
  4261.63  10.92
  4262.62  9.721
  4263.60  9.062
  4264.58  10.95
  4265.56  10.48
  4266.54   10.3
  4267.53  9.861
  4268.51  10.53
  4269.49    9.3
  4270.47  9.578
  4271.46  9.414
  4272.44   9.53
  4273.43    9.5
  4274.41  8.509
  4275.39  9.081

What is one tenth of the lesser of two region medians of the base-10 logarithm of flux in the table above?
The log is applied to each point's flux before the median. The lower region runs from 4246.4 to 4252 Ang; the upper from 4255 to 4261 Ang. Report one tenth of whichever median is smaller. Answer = 0.098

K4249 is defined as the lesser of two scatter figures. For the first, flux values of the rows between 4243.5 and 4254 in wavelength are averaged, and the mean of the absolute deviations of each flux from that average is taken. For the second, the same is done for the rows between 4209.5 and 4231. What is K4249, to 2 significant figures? 0.56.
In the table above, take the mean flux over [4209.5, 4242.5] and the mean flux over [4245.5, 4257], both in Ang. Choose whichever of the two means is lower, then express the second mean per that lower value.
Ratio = 1.02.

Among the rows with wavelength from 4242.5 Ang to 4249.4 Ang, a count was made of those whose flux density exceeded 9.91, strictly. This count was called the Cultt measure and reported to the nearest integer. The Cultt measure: 5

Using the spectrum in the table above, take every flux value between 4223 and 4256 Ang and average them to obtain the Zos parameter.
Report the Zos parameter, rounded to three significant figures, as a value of 9.71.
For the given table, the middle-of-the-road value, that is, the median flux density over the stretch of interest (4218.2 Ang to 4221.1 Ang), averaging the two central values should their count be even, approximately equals 10.4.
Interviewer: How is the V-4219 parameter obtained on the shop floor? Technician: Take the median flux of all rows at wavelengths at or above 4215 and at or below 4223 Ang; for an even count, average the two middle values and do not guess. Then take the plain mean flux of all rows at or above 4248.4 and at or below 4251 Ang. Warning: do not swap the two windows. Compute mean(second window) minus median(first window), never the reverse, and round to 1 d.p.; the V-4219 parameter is -0.3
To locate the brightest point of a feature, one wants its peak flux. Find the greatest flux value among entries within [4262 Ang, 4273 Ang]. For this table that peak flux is 10.95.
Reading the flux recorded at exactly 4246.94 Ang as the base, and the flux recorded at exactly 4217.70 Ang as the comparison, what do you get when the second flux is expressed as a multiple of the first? 0.98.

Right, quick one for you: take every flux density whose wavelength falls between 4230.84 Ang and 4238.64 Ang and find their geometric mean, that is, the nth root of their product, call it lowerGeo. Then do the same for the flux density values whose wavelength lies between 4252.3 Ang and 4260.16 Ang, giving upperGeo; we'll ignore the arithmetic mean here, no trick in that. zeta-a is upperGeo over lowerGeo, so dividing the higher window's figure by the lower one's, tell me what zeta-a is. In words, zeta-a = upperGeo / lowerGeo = 1.05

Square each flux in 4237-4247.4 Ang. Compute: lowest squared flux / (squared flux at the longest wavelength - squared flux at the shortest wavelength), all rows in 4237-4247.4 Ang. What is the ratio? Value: 10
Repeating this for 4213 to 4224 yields -40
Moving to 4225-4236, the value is 12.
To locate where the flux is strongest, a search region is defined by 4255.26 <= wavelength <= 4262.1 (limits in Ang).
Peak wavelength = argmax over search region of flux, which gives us 4259.67 Ang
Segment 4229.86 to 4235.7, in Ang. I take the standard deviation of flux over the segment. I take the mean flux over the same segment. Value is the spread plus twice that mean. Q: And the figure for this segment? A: 19.5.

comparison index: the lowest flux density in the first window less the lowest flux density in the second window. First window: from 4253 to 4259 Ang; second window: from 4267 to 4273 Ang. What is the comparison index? -0.1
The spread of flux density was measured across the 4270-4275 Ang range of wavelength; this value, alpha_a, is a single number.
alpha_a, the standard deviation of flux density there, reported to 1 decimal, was 0.4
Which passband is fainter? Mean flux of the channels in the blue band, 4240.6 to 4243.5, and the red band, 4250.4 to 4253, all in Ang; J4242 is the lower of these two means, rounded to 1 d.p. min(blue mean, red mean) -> 9.7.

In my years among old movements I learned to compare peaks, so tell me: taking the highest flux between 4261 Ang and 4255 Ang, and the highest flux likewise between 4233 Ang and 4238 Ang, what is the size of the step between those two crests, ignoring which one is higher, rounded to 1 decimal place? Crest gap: 0.7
